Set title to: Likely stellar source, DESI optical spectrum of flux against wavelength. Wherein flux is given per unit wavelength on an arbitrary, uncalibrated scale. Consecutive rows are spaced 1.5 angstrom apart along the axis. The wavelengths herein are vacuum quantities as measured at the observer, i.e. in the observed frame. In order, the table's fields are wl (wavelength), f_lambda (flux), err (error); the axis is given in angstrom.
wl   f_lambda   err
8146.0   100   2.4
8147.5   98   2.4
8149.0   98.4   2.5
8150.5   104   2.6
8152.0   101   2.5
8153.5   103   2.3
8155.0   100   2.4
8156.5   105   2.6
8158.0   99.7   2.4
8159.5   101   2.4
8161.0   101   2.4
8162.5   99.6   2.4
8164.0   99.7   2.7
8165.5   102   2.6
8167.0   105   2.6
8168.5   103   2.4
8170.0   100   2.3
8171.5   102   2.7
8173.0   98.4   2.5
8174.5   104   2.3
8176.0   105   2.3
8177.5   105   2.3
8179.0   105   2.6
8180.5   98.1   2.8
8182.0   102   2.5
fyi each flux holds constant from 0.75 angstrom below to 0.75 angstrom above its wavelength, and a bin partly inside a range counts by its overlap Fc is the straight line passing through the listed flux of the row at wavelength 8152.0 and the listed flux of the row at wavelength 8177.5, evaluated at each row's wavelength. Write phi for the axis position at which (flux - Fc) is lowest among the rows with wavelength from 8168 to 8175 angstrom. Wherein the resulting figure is 8173.0 angstrom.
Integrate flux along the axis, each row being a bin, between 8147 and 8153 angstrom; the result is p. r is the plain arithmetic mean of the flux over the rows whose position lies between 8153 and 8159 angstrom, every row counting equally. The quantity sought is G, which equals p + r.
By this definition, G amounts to 705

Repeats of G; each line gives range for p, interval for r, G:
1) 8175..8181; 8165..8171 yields 724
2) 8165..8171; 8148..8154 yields 717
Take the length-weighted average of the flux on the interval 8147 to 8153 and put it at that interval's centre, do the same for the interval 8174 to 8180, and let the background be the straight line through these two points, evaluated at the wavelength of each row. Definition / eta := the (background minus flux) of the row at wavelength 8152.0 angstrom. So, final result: -0.1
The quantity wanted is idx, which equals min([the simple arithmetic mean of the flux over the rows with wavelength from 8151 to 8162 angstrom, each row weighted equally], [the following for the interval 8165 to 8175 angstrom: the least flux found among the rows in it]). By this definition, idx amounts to 98.4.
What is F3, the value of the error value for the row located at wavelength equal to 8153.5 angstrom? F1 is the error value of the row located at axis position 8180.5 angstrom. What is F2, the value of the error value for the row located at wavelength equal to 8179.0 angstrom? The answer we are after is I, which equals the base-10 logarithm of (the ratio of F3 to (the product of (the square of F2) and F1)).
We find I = -0.92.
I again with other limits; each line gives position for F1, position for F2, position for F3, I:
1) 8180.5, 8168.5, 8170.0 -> -0.85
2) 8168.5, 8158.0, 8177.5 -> -0.78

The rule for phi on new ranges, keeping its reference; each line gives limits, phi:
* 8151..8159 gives 8158.0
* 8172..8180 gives 8173.0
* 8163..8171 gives 8170.0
